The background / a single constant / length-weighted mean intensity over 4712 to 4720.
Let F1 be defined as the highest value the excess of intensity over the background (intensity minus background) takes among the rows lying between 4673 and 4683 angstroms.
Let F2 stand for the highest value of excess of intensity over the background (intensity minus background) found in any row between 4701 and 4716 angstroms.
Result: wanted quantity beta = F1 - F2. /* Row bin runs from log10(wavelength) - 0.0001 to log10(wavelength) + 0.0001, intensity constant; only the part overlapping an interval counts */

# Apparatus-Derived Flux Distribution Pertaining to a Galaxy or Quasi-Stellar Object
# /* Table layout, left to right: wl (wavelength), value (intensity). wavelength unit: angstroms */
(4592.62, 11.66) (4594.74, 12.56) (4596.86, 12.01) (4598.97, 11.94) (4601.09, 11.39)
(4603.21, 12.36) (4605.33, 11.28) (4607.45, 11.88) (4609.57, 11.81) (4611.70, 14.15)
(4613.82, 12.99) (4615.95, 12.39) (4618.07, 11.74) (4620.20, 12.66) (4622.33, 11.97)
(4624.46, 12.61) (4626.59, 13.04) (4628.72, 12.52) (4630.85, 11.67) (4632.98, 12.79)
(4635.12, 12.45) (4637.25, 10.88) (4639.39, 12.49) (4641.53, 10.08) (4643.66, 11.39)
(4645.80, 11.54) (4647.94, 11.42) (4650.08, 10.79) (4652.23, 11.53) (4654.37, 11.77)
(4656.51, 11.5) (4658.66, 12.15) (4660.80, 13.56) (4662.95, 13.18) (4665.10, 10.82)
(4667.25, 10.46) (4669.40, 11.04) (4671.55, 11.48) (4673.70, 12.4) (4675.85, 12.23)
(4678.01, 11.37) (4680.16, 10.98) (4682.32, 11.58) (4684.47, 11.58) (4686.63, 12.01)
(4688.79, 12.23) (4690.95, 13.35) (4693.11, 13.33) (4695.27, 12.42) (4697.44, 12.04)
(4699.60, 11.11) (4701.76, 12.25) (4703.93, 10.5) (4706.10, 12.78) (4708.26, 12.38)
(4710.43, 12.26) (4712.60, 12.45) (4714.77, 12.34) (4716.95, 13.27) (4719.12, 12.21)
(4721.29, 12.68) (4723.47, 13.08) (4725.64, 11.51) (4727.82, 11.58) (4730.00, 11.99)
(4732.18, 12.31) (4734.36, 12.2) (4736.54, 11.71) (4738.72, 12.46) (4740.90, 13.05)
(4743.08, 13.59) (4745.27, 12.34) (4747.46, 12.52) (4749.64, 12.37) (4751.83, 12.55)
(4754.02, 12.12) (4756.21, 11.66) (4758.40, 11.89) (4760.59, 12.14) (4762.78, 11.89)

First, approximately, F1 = -0.2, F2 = 0.2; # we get -0.4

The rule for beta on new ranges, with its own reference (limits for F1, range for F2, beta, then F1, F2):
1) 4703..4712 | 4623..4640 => -0.3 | 0.2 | 0.5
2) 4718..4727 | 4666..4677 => 0.7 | 0.5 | -0.2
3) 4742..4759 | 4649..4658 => 1.8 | 1.0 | -0.8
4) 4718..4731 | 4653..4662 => -0.5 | 0.5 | 1.0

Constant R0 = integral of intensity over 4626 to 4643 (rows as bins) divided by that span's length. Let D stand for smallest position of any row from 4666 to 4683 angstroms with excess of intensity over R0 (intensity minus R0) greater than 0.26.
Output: 4673.70 angstroms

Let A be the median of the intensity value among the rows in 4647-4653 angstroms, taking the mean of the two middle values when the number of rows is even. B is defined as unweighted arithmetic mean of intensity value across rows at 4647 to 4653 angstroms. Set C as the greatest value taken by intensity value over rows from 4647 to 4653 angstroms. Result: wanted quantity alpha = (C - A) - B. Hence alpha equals -11.1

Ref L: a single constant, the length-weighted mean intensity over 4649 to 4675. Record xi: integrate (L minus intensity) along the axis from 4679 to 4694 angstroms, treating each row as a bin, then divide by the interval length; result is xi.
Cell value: -0.41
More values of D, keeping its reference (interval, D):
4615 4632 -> 4615.95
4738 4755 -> 4738.72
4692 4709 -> 4693.11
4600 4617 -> 4603.21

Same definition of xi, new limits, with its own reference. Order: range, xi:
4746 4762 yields -0.45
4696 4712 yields -0.20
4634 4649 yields 0.26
